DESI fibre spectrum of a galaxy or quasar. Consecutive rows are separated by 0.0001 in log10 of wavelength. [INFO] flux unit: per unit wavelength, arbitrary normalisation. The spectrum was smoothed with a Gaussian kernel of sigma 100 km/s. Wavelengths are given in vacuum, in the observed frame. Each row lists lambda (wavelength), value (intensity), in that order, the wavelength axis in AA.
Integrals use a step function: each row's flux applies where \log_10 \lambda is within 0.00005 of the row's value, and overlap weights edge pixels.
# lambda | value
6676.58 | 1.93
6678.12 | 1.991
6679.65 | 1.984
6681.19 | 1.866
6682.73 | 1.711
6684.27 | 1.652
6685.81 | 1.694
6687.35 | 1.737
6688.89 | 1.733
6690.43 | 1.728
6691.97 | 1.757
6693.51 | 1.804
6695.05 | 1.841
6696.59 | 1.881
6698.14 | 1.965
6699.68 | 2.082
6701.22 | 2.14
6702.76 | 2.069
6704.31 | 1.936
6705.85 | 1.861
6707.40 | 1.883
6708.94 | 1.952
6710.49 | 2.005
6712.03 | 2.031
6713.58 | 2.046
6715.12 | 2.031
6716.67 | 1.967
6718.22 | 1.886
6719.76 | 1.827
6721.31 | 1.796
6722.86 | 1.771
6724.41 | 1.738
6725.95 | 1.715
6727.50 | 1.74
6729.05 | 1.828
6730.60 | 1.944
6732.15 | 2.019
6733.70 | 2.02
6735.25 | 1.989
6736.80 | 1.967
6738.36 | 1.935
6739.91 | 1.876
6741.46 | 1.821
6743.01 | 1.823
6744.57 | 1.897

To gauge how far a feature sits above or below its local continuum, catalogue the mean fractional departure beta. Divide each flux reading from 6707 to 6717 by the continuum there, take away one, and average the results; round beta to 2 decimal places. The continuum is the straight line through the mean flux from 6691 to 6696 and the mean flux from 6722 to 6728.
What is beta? 0.13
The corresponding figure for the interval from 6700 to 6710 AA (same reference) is 0.11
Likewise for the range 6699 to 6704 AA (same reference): 0.17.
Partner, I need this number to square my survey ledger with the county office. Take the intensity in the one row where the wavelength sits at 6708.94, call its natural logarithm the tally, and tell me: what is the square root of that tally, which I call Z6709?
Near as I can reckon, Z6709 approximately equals 0.82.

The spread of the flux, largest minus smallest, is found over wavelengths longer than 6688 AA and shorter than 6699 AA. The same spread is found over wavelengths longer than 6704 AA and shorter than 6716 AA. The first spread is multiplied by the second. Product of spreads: 0.044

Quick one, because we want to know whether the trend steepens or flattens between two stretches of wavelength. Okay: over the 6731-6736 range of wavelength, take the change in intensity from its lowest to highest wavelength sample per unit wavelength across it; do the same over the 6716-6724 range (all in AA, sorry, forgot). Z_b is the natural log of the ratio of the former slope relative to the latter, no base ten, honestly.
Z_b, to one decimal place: -1.2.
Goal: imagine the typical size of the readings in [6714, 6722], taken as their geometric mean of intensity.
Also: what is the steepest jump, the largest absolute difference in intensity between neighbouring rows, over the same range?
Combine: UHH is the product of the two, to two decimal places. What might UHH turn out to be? 0.15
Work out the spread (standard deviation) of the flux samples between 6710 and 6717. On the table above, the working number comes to 0.03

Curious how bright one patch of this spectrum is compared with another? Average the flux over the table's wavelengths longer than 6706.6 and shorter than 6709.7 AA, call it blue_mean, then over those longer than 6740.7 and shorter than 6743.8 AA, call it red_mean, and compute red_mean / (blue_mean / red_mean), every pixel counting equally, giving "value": 1.73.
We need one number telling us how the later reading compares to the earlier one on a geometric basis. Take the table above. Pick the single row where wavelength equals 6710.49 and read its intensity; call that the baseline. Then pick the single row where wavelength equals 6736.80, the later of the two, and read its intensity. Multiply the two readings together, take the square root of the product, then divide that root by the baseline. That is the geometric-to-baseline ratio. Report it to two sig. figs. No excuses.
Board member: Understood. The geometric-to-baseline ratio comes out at 0.99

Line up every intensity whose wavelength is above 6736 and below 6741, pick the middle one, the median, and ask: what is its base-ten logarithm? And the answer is 0.287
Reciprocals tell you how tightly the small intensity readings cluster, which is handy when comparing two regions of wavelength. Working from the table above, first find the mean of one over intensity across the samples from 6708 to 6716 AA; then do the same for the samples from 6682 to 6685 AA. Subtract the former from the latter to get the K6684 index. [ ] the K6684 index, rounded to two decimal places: 0.10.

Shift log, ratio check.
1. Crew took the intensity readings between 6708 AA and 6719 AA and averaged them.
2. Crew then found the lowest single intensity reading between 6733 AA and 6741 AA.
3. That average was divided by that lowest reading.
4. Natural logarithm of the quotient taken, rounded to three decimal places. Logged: 0.058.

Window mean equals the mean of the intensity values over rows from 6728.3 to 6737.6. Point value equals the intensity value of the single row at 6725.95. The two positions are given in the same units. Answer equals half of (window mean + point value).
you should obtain 1.84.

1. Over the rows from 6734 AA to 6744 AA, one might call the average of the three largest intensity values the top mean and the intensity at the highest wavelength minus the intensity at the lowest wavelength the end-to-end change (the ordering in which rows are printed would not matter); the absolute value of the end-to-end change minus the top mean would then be 2.13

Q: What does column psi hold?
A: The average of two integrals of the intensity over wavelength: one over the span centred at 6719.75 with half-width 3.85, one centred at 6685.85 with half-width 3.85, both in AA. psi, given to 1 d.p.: 13.7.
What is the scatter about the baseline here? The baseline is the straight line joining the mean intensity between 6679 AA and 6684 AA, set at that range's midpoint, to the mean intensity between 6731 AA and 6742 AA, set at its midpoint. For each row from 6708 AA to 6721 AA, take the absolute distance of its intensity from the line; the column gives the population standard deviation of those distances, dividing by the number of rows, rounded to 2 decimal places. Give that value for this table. 0.04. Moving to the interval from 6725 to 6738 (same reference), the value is 0.07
